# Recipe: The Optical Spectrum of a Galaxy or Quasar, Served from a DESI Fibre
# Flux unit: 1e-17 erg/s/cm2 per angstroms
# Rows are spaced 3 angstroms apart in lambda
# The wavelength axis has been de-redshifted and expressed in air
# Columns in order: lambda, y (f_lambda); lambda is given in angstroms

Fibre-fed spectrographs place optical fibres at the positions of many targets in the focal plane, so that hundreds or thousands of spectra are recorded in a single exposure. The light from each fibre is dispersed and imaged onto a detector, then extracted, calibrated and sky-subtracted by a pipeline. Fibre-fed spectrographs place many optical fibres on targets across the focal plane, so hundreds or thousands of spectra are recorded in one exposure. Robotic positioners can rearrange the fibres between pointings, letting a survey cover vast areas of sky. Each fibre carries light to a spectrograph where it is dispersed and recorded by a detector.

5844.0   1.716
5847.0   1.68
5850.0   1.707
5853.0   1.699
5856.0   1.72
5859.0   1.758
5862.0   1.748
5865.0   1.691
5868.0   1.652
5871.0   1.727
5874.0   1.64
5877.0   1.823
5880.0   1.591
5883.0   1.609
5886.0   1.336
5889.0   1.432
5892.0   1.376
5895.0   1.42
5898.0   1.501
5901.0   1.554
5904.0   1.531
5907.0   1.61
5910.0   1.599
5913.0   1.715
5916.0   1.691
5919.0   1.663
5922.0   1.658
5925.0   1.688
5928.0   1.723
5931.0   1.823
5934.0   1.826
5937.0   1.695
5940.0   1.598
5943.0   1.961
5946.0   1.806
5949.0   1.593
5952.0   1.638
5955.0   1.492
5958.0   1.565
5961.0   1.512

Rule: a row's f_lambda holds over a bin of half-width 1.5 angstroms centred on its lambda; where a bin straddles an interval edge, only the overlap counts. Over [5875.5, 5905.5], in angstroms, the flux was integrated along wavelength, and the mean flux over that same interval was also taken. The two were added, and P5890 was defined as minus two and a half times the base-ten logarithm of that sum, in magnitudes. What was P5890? -4.18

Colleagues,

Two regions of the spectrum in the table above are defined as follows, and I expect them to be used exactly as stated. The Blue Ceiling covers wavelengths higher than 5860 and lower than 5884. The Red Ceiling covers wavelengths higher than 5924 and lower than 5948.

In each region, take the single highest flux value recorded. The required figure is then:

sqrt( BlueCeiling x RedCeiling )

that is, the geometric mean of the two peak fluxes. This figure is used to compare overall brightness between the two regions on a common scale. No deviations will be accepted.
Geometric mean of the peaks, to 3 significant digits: 1.89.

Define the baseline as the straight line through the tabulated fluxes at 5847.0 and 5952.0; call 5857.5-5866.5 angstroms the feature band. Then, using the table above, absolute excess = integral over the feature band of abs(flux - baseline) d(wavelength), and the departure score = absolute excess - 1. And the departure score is -0.5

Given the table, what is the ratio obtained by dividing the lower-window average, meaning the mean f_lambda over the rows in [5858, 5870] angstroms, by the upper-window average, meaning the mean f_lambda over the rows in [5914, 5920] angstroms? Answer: 1.02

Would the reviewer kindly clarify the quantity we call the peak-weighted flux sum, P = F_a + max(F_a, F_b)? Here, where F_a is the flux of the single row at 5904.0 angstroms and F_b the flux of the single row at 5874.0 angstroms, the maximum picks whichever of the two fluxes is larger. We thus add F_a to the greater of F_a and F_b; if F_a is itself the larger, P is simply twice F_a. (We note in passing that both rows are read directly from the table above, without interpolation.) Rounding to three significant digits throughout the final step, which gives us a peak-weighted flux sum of 3.17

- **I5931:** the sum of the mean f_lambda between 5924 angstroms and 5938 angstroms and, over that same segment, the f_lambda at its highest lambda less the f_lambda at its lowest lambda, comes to 1.76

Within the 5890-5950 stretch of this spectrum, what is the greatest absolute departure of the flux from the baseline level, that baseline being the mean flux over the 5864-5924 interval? 0.37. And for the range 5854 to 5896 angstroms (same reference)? 0.25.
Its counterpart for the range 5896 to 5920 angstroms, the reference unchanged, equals 0.12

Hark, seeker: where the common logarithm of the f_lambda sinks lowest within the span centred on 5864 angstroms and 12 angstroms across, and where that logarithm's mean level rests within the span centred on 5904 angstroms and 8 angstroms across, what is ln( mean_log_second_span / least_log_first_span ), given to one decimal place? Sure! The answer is -0.1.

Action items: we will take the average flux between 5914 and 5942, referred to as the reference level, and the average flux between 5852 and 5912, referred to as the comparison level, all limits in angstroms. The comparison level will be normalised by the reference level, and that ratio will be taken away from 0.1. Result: -0.84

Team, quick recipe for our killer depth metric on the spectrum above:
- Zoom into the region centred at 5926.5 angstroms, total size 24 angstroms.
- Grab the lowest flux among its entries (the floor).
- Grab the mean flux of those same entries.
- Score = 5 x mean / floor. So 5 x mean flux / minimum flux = 5.190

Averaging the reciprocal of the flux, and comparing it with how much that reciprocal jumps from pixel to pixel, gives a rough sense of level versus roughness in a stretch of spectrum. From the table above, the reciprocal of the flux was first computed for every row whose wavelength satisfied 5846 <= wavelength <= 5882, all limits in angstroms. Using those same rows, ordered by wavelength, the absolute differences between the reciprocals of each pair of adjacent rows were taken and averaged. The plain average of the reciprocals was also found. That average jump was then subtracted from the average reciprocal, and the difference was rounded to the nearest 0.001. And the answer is 0.564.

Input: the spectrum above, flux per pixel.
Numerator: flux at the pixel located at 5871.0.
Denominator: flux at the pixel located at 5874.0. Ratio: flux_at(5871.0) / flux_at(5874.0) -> 1.05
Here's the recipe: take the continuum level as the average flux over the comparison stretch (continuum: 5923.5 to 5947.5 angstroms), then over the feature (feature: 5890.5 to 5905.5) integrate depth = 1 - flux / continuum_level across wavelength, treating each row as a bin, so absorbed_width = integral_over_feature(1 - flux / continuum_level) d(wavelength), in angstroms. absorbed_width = 2.5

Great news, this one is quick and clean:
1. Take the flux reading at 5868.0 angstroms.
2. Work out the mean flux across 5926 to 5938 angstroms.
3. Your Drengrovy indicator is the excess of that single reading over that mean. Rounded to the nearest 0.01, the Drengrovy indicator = -0.11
